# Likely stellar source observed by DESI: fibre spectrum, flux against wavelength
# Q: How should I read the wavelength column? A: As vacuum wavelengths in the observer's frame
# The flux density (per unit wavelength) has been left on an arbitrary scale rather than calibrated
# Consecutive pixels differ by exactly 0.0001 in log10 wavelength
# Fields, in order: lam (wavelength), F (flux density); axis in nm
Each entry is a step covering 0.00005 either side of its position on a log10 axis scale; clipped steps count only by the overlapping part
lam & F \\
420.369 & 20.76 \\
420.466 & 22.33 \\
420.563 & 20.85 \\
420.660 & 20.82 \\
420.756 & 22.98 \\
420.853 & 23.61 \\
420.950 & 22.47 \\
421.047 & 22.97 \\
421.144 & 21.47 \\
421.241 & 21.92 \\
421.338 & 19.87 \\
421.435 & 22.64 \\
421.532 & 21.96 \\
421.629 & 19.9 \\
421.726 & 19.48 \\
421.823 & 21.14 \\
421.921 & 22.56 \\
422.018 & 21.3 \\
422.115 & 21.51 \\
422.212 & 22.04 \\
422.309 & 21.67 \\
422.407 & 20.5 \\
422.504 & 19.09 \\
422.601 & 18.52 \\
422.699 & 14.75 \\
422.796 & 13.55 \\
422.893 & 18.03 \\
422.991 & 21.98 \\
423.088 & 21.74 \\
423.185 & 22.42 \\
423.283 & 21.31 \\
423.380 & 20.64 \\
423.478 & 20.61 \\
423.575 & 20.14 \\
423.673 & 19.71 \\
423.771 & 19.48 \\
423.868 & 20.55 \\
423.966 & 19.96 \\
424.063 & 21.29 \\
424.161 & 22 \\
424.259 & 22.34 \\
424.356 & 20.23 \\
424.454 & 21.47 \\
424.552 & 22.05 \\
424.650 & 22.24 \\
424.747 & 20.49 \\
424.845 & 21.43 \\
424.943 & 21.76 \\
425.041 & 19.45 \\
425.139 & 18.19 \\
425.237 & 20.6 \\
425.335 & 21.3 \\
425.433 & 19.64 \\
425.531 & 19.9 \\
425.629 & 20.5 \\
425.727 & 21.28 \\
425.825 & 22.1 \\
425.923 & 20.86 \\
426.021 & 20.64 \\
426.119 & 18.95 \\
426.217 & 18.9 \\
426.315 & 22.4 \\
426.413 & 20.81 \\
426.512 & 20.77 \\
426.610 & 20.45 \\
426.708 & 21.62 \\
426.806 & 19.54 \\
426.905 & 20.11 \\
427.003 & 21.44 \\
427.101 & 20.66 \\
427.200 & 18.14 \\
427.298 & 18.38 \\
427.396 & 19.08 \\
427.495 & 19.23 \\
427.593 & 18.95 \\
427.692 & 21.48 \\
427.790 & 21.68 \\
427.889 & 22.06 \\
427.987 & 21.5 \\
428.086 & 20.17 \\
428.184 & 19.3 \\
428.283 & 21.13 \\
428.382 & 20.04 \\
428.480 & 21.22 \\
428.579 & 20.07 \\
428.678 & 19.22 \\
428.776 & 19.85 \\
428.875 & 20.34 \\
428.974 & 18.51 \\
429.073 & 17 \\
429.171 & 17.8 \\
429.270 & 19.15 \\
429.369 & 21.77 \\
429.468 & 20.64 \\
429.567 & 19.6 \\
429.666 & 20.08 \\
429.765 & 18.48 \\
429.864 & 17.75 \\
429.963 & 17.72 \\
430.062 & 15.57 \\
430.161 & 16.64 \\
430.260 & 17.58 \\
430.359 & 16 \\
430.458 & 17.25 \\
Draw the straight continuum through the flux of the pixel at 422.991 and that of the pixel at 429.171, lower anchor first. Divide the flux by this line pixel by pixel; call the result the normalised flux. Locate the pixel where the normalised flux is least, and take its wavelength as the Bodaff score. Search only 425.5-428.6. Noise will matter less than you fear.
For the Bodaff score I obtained 427.200 nm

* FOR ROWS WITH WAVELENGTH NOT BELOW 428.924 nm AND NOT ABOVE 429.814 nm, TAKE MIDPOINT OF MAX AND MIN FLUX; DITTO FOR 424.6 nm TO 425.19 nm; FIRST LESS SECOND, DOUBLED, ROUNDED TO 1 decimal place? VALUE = -1.7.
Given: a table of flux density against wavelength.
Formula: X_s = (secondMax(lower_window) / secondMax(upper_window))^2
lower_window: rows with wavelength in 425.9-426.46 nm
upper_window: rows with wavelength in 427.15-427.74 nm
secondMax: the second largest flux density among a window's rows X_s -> 1.18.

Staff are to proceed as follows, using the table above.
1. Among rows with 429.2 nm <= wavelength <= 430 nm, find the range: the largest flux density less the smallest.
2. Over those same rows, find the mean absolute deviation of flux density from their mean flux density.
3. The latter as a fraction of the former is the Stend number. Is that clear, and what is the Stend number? 0.28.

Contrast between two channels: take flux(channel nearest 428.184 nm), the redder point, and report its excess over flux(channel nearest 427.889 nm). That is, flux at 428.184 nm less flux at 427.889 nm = -2.8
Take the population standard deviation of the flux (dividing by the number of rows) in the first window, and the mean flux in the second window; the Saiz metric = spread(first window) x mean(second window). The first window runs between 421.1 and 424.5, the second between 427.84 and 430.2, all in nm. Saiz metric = 38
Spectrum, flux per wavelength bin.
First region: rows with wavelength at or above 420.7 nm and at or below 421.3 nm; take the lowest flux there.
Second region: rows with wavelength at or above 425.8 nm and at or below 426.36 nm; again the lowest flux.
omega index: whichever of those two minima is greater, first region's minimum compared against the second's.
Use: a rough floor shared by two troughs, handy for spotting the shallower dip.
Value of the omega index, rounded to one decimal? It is 21.5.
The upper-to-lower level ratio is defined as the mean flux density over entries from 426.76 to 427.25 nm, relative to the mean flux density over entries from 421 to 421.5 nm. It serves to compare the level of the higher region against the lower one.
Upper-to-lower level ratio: 0.92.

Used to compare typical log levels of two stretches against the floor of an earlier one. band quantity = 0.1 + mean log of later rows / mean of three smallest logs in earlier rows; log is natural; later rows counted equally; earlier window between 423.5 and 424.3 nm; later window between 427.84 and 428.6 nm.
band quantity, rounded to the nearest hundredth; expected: 1.12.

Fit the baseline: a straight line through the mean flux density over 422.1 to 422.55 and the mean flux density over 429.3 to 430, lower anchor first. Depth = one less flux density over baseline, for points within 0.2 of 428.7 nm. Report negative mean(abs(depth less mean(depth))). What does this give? -0.017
